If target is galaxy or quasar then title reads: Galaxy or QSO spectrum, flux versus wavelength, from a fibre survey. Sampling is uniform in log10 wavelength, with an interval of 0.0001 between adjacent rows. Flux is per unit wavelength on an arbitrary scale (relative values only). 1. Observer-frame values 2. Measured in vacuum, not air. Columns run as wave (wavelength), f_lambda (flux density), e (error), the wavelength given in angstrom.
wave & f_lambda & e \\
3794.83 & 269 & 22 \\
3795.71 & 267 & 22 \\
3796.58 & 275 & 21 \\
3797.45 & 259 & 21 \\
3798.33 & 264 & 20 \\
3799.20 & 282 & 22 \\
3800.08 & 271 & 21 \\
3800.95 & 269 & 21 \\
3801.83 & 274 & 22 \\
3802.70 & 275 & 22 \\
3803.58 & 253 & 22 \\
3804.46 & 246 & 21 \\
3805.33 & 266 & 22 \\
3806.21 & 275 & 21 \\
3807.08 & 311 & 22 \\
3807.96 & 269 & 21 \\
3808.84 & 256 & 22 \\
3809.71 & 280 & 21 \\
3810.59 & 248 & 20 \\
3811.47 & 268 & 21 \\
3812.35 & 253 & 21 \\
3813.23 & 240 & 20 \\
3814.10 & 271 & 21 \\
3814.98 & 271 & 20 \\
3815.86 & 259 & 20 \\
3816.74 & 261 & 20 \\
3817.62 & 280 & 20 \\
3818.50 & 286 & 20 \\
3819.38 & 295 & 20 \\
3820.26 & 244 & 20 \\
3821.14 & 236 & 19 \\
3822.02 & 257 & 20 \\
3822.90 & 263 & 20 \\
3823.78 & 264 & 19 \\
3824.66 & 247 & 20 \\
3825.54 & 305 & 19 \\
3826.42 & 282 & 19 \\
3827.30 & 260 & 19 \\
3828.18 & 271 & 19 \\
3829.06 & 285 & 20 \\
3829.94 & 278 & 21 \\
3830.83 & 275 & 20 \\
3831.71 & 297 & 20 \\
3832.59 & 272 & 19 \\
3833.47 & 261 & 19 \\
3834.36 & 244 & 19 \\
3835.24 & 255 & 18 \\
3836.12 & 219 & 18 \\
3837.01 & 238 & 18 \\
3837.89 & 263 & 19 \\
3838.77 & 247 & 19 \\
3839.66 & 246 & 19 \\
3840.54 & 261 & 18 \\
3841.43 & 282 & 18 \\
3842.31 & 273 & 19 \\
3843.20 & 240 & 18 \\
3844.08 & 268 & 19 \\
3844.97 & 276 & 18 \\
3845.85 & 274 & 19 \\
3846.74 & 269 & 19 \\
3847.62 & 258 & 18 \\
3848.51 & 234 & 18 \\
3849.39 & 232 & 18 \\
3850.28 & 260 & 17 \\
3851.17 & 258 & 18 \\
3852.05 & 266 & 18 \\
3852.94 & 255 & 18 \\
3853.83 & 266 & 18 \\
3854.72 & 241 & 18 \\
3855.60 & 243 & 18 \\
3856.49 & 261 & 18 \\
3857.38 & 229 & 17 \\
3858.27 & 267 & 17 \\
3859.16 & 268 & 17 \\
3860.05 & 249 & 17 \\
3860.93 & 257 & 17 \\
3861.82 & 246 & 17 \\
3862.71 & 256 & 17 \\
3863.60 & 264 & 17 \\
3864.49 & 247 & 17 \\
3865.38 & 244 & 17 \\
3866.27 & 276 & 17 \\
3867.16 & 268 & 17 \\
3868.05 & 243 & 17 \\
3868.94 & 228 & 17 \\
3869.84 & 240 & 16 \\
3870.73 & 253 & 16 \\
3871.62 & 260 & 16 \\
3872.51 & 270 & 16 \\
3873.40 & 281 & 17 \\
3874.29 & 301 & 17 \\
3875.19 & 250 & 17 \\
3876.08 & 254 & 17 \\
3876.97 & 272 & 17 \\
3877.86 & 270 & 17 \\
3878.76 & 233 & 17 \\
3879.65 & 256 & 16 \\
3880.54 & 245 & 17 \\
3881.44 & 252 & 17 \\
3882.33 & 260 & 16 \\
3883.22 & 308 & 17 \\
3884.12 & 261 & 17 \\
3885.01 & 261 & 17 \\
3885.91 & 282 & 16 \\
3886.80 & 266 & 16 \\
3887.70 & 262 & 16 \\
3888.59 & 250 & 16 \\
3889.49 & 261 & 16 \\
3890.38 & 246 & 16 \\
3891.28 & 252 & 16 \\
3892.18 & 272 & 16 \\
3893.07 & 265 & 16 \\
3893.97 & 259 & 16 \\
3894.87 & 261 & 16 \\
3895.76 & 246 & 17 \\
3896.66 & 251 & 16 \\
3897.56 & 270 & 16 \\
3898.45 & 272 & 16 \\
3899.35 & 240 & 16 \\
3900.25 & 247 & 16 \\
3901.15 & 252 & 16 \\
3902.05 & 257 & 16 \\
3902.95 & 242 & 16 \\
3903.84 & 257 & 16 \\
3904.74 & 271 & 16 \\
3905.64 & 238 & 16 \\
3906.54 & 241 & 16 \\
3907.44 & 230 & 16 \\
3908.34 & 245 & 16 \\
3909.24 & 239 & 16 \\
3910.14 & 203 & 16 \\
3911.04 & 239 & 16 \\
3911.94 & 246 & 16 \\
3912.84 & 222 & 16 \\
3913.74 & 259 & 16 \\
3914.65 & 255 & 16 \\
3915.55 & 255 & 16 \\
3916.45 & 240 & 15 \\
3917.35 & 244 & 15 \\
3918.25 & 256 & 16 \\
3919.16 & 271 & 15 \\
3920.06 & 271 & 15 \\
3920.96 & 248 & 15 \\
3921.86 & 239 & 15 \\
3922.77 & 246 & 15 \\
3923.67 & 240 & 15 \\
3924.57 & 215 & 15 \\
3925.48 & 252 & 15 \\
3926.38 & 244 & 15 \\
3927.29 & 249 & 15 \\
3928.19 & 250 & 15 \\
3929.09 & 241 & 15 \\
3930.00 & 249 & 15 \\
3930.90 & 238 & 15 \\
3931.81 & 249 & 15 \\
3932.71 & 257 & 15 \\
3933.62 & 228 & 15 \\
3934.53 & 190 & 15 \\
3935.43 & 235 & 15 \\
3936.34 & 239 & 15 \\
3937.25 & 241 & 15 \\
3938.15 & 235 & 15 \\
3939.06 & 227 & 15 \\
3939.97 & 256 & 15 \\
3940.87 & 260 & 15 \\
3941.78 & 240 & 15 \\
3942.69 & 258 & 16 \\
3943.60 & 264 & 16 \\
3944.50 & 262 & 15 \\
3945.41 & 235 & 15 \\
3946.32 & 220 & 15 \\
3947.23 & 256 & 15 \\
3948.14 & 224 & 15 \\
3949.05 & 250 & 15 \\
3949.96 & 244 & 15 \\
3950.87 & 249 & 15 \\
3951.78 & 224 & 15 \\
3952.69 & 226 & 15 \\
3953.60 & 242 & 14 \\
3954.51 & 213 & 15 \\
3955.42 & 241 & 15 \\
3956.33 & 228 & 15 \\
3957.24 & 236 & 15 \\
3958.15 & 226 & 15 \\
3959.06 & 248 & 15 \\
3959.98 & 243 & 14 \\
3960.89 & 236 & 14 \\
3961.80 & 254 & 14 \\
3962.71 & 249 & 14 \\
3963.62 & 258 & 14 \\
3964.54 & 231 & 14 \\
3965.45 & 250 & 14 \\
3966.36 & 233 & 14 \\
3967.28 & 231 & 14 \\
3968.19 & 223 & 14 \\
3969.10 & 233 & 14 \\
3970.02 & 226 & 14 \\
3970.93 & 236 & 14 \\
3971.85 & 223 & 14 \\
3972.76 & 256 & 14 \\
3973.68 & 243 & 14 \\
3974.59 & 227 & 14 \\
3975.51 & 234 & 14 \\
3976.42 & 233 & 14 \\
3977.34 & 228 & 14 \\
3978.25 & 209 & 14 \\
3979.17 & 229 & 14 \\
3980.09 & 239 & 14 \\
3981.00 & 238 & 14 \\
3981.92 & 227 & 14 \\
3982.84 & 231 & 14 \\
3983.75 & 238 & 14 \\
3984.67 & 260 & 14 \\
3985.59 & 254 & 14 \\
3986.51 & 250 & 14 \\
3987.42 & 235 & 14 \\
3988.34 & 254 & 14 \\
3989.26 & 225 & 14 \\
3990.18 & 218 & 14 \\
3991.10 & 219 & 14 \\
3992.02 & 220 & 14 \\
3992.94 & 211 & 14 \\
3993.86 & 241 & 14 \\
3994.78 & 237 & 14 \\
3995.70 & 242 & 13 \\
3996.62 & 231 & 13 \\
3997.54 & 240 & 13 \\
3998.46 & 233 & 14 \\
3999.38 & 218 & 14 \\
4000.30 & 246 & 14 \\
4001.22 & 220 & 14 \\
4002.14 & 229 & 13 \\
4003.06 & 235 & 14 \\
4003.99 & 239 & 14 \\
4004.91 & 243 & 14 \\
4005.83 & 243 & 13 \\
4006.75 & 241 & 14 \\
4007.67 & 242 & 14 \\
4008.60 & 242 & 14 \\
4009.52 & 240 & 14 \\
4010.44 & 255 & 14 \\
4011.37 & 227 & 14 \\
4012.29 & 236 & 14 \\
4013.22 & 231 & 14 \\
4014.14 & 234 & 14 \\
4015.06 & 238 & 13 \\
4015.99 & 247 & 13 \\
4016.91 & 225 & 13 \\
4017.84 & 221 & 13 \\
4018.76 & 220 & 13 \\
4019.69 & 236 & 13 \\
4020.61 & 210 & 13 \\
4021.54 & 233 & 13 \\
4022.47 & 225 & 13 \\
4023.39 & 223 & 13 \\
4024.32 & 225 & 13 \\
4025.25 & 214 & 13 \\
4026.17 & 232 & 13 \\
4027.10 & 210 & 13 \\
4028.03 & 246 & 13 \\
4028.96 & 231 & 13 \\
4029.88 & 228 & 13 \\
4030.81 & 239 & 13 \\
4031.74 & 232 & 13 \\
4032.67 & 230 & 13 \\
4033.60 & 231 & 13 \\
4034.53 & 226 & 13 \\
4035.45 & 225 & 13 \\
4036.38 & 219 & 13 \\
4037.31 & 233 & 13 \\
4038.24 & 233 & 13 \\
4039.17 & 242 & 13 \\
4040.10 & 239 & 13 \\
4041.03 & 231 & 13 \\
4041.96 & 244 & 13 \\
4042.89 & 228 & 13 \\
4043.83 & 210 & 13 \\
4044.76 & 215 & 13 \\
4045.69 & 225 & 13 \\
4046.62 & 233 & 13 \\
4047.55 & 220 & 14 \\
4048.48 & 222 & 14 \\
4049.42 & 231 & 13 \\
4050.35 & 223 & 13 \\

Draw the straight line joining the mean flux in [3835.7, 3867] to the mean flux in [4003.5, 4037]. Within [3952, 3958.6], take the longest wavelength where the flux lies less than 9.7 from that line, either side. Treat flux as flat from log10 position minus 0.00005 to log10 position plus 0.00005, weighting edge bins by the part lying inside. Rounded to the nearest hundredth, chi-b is 3957.24 angstrom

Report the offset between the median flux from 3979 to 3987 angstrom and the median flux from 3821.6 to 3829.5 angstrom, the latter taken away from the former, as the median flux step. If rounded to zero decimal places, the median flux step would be -26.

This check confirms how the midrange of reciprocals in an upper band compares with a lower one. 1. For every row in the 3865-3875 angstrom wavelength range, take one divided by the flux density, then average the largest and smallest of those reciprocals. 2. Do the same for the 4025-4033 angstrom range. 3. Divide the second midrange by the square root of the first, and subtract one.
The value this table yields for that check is -0.929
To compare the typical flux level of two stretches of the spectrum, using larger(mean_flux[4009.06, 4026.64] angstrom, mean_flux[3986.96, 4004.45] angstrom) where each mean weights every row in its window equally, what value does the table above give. 231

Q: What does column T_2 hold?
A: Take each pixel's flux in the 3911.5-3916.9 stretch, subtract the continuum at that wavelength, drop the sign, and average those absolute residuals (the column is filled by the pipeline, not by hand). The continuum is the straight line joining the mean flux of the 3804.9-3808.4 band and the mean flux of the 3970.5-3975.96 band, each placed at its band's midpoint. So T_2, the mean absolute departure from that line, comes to 10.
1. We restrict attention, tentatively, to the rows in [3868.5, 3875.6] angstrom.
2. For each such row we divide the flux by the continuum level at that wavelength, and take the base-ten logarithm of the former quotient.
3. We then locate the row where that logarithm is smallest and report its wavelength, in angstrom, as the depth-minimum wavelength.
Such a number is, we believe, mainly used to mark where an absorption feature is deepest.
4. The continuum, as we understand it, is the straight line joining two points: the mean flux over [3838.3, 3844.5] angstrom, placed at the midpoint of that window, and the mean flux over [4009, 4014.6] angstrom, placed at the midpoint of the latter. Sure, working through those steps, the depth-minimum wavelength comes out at 3868.94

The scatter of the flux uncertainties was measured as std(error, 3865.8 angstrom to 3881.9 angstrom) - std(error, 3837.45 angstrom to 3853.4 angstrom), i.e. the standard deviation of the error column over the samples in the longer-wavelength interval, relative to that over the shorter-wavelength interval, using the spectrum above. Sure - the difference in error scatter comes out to -0.13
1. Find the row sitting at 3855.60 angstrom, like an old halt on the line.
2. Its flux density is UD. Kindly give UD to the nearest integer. 243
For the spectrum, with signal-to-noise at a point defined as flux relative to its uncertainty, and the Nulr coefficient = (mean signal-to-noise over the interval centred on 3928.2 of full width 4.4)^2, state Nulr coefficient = 270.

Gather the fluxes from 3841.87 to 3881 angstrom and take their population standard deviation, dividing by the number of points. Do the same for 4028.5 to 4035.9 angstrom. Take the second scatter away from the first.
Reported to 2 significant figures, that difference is 11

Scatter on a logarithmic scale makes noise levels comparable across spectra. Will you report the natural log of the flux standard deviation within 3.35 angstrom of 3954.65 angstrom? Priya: 2.3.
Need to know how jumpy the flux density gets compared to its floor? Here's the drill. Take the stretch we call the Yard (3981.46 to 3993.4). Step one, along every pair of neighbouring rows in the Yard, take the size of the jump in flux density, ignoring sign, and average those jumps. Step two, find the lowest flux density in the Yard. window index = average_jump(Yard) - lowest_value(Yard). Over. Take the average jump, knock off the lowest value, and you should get -201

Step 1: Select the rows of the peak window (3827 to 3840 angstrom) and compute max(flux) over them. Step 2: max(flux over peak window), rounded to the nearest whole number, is 297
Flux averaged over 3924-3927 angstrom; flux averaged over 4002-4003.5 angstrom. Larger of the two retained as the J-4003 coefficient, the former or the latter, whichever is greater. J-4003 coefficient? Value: 237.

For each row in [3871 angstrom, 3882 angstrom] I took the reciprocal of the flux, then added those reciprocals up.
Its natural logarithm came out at -3.08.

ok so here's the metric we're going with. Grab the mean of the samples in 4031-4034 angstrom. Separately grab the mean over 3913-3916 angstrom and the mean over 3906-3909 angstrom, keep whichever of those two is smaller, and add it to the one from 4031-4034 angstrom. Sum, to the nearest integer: 470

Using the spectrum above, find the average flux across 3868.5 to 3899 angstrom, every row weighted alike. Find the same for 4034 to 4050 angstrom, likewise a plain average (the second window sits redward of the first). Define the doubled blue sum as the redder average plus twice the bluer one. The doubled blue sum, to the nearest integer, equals 750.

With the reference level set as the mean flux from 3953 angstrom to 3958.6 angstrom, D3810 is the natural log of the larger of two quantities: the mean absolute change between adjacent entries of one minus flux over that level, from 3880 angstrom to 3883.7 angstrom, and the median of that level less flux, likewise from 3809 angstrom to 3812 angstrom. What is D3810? -2.40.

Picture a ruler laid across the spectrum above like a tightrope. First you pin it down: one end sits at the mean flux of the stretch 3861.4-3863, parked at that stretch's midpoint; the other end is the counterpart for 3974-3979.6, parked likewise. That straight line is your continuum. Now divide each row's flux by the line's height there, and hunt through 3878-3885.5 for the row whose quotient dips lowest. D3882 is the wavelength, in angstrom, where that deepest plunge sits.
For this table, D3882 3878.76 angstrom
